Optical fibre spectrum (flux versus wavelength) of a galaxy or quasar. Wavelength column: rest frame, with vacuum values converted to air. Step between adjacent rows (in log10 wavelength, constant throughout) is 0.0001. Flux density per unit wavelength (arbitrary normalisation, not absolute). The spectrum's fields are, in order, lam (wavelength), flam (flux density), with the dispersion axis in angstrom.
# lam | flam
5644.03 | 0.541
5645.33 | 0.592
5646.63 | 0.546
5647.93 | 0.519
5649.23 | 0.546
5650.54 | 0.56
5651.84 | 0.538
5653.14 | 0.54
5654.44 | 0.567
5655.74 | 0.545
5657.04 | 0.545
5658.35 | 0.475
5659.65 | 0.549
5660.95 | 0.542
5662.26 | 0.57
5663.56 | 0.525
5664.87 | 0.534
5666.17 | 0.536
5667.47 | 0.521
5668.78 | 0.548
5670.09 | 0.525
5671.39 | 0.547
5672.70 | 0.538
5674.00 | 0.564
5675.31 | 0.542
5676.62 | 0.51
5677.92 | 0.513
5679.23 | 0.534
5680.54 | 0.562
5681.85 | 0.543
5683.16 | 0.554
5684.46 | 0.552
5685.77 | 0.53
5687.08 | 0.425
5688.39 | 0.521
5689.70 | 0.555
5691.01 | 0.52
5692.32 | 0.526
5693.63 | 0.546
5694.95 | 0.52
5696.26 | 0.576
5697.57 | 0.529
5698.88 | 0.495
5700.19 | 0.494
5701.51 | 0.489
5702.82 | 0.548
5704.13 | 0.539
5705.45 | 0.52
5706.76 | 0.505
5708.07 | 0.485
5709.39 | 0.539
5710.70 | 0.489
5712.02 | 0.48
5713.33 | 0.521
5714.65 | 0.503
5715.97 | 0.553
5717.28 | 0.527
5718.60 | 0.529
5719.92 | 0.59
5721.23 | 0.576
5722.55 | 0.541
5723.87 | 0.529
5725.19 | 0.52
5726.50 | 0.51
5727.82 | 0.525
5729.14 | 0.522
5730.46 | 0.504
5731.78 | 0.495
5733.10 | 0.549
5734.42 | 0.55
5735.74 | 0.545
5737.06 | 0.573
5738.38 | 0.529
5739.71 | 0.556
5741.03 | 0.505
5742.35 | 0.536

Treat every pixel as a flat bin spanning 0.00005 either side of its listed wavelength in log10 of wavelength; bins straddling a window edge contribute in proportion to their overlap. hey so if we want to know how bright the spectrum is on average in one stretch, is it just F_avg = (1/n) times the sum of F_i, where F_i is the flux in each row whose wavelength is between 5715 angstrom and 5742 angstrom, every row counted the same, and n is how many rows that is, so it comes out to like 0.536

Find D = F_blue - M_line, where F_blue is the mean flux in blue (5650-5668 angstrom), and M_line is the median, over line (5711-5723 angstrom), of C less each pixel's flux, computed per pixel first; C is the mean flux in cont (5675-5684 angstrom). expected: 0.531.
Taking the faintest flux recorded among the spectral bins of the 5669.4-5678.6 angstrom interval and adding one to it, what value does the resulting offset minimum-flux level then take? 1.51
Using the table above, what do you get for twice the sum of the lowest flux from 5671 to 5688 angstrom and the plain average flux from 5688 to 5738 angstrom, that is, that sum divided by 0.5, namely 1.90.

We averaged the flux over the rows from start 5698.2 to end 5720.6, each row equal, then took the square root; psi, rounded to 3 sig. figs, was 0.720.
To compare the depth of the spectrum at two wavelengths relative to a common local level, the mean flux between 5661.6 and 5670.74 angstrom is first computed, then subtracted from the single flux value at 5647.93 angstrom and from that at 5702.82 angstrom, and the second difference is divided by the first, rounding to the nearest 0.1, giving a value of -0.6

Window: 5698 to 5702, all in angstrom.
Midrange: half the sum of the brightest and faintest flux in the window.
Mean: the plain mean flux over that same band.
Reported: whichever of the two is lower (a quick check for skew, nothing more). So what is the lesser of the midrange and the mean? 0.492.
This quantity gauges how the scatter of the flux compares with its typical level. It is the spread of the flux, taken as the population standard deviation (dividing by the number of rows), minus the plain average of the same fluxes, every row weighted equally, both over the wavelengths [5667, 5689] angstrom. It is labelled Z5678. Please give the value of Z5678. -0.500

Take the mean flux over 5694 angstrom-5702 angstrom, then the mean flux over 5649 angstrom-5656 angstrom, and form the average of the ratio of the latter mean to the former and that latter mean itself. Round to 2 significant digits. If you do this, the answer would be 0.81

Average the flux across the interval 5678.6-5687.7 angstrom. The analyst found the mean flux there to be 0.529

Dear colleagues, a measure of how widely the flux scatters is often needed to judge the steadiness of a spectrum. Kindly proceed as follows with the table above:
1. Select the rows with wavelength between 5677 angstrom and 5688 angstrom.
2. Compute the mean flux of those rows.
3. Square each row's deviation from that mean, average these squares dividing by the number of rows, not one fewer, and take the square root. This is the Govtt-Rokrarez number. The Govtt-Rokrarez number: 0.0411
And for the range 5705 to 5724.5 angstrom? 0.0305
